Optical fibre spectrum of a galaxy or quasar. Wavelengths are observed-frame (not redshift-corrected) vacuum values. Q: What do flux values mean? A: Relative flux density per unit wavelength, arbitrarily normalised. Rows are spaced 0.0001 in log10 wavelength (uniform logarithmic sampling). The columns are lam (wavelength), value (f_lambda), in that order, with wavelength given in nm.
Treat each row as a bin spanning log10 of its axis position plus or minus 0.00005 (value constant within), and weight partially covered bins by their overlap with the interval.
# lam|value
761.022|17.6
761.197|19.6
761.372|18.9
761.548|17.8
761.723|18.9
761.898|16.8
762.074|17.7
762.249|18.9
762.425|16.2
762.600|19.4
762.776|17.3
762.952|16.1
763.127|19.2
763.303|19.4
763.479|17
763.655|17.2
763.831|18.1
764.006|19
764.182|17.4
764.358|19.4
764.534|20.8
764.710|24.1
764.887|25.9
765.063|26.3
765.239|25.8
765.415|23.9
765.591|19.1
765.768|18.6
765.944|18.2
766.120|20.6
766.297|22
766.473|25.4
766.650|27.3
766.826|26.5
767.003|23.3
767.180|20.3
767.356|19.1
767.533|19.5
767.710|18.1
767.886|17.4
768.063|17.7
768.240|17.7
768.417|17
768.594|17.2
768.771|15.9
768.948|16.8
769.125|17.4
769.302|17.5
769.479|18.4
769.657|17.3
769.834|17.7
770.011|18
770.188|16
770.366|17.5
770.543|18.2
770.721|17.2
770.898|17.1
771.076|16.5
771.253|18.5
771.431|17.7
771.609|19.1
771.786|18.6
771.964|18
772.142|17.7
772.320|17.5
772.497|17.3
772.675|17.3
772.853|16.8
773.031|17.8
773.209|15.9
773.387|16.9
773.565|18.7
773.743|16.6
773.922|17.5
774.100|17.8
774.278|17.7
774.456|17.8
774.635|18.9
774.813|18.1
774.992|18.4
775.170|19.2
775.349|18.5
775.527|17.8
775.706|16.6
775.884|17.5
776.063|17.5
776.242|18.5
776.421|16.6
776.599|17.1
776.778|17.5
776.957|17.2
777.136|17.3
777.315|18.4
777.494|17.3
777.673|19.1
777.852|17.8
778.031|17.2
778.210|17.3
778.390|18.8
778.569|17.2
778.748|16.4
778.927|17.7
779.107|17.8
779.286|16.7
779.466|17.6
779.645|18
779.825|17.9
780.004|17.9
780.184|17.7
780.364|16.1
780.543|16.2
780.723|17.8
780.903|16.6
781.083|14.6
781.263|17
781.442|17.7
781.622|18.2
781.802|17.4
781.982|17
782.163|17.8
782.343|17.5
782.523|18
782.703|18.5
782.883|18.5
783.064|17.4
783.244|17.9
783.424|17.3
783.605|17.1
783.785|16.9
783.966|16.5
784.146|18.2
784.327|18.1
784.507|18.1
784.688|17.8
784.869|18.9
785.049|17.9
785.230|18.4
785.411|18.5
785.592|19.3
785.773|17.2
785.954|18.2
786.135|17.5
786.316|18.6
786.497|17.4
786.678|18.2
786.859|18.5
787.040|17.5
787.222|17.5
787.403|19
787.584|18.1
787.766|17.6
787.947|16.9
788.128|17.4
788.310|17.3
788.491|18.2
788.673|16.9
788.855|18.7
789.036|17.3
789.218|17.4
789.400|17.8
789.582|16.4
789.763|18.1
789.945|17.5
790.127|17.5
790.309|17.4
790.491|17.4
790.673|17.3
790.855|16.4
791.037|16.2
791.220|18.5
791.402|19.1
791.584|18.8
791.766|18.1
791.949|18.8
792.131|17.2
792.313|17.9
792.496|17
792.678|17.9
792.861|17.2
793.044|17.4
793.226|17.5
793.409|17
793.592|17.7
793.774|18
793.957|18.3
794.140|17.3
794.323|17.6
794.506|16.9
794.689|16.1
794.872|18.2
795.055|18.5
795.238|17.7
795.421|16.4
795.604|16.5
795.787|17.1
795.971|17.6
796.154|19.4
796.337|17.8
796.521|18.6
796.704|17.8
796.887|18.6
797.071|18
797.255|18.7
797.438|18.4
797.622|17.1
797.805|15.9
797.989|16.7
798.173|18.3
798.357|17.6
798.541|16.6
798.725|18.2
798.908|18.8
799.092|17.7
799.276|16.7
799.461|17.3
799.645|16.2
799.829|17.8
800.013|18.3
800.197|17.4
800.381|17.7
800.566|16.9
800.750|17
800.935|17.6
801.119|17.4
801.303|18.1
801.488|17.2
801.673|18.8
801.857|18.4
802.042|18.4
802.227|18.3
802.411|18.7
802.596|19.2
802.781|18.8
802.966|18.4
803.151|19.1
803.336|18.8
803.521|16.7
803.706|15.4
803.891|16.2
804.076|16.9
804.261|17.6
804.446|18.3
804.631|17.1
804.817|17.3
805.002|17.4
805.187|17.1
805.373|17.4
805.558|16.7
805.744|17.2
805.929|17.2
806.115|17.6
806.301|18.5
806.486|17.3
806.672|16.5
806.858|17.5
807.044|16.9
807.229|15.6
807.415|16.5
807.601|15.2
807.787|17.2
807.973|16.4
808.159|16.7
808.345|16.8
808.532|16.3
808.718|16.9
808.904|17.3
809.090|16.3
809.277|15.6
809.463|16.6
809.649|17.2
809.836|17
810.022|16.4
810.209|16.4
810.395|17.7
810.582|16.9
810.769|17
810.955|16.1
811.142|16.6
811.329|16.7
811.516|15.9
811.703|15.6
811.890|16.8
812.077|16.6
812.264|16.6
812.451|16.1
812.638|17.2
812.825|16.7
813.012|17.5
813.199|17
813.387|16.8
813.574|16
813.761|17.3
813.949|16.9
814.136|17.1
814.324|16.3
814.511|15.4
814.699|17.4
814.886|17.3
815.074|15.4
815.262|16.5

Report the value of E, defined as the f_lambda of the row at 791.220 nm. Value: 18.5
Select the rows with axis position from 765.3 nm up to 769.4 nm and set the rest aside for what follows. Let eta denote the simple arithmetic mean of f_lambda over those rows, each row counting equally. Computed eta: 19.8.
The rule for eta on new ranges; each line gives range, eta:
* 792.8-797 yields 17.6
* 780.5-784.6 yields 17.4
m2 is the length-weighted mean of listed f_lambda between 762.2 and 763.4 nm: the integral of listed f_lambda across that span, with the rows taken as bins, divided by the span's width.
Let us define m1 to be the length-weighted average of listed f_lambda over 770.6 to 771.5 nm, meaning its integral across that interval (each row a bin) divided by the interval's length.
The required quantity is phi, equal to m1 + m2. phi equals 35.4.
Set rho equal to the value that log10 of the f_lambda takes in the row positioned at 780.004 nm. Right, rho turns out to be 1.253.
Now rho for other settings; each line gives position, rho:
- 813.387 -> 1.225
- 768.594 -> 1.236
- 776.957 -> 1.236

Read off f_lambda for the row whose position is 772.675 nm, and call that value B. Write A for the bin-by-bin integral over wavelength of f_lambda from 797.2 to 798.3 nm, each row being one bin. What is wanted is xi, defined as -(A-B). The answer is -2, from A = 19.2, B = 17.3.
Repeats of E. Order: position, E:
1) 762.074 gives 17.7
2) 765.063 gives 26.3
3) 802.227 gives 18.3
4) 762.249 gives 18.9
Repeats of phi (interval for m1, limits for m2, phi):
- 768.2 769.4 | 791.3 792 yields 35.8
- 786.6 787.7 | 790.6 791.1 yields 34.8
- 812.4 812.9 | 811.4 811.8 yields 32.5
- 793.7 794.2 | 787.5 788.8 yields 35.4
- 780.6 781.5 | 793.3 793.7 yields 34.1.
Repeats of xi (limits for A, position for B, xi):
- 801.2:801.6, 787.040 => 10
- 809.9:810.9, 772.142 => 1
